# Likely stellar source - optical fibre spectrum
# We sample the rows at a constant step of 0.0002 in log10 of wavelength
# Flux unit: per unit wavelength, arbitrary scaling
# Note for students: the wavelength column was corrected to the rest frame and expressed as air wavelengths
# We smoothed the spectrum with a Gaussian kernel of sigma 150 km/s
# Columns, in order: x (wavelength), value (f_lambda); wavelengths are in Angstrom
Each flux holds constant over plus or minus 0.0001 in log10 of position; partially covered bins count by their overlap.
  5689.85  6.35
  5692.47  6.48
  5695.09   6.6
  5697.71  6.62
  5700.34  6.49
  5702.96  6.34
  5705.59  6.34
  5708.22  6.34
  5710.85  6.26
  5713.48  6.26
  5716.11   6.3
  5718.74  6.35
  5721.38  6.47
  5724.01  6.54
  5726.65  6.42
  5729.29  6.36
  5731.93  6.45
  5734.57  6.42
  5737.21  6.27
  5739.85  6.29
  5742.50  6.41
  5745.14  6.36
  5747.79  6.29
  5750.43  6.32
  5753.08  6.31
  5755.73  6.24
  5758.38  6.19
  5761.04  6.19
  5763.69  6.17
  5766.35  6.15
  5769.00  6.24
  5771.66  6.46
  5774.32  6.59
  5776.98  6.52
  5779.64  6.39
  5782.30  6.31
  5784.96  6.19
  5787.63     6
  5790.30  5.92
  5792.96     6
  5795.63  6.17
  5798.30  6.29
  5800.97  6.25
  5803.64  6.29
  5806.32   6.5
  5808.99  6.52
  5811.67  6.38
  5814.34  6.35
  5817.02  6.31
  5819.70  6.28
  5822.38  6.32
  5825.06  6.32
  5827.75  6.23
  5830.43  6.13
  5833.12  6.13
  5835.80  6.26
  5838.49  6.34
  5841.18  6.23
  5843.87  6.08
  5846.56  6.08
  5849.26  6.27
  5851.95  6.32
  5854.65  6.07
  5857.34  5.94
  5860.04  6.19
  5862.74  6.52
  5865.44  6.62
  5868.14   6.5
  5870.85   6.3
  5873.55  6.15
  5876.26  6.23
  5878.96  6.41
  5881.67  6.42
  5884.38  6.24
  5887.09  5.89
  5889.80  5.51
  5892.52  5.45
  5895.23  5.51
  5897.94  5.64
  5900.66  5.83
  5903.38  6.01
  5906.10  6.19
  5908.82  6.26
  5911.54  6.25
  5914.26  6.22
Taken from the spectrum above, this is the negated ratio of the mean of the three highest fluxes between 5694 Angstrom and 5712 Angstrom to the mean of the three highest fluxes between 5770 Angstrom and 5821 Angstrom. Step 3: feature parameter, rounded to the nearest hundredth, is -1.00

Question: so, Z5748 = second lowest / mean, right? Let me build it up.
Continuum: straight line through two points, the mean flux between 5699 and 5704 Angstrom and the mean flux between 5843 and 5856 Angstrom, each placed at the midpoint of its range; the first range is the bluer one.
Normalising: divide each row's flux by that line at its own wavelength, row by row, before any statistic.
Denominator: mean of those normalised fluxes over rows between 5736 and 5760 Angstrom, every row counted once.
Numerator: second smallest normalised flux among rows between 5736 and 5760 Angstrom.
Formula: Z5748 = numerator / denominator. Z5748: 0.993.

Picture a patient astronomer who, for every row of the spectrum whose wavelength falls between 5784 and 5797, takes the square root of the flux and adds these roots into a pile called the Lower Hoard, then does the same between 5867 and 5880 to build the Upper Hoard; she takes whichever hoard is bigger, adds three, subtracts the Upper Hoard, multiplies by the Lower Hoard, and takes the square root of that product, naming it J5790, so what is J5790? 6.08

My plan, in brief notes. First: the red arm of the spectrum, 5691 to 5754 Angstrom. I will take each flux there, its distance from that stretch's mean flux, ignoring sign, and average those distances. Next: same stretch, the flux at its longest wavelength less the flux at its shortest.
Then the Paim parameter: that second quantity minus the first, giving -0.3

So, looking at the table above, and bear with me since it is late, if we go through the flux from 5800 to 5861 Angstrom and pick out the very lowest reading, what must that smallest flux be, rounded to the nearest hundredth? 5.94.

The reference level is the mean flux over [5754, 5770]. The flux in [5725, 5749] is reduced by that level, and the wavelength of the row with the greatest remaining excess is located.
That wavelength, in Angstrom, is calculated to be 5731.93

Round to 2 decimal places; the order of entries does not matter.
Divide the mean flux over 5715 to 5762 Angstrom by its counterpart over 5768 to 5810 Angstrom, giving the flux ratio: 1.01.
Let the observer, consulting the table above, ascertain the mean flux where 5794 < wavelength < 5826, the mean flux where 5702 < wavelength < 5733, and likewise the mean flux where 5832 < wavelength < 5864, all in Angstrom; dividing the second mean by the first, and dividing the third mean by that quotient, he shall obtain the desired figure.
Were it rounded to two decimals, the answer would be 6.17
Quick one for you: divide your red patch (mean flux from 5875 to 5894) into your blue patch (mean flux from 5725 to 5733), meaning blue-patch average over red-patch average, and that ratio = 1.06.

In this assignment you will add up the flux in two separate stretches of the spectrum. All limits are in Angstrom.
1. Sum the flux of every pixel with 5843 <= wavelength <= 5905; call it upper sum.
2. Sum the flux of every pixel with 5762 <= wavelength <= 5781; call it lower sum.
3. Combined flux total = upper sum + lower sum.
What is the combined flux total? 185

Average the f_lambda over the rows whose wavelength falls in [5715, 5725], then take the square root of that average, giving 2.53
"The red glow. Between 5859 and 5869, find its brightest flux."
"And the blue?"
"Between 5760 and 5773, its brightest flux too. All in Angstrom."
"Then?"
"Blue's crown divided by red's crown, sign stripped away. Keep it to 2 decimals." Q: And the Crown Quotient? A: 0.98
